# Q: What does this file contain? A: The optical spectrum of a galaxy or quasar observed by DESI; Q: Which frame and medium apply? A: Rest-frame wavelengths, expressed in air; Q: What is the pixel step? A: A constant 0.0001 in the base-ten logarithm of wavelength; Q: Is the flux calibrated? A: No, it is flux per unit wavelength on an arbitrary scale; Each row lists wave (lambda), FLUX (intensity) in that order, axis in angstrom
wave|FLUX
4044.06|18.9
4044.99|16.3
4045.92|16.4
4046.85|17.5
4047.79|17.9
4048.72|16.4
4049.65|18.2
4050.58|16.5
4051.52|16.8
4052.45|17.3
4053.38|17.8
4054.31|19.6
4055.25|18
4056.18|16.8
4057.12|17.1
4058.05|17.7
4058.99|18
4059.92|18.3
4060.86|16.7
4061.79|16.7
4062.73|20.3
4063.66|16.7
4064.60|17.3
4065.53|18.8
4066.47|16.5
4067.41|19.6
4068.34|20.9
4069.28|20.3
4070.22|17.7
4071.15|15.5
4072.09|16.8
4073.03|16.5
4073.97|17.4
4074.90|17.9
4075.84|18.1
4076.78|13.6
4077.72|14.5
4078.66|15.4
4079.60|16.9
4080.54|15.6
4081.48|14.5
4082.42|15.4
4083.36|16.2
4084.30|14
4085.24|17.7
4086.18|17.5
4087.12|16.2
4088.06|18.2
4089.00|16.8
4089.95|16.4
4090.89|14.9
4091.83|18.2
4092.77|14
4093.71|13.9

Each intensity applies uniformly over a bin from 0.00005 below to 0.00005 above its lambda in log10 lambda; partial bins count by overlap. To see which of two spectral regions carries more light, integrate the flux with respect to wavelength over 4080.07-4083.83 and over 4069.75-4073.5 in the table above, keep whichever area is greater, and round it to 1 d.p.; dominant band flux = 62.3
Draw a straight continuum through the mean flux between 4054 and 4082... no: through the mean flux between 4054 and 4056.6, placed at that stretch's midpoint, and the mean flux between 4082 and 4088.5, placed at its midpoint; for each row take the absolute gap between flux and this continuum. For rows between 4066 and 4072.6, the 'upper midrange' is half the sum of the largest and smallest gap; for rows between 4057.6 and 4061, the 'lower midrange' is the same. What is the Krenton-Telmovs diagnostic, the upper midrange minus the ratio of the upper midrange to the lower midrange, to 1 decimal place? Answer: -1.3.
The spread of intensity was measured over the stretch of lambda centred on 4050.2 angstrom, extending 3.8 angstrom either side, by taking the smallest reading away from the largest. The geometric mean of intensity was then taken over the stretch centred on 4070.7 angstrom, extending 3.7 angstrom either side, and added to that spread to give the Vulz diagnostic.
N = 19.8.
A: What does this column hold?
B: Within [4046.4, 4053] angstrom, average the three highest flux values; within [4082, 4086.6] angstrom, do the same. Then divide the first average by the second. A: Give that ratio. 1.04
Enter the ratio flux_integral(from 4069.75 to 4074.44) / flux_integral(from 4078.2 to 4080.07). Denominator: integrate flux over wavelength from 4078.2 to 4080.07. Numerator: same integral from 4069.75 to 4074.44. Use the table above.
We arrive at 2.6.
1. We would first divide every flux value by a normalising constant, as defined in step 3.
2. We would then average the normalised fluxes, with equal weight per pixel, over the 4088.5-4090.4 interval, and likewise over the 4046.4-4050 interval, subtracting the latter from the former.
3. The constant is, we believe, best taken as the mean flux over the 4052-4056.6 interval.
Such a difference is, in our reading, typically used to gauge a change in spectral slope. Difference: -0.050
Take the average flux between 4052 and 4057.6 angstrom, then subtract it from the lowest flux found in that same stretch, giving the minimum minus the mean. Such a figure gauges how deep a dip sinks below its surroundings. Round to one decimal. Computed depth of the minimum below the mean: -1.0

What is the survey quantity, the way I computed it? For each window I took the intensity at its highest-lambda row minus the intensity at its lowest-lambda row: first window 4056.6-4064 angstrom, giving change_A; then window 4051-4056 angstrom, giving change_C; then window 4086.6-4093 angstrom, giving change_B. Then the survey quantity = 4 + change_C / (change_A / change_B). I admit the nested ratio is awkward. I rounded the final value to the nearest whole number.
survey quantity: 11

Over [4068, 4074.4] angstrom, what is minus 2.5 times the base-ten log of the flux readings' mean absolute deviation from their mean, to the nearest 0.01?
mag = -0.48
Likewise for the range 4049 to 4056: 0.31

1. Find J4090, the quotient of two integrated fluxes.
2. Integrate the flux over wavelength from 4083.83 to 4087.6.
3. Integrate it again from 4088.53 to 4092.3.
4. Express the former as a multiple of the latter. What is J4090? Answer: 0.99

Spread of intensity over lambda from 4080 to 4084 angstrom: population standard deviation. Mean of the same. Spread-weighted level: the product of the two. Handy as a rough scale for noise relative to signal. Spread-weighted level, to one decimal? 9.4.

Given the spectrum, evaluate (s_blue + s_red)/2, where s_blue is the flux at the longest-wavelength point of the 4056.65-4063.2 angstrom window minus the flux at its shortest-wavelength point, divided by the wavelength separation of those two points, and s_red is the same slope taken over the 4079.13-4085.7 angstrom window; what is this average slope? 0.36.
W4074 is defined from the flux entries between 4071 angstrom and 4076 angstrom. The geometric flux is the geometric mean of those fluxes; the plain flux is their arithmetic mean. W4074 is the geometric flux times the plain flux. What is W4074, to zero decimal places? 290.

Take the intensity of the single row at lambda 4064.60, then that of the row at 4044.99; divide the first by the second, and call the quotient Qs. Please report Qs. 1.06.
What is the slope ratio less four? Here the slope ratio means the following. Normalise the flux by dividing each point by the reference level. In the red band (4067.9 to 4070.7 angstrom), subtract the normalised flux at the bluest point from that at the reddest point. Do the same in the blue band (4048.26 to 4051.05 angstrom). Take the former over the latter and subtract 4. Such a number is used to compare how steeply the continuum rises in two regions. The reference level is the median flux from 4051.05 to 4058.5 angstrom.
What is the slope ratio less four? -36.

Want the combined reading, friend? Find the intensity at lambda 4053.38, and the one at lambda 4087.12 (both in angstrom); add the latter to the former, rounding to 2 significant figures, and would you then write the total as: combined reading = 34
